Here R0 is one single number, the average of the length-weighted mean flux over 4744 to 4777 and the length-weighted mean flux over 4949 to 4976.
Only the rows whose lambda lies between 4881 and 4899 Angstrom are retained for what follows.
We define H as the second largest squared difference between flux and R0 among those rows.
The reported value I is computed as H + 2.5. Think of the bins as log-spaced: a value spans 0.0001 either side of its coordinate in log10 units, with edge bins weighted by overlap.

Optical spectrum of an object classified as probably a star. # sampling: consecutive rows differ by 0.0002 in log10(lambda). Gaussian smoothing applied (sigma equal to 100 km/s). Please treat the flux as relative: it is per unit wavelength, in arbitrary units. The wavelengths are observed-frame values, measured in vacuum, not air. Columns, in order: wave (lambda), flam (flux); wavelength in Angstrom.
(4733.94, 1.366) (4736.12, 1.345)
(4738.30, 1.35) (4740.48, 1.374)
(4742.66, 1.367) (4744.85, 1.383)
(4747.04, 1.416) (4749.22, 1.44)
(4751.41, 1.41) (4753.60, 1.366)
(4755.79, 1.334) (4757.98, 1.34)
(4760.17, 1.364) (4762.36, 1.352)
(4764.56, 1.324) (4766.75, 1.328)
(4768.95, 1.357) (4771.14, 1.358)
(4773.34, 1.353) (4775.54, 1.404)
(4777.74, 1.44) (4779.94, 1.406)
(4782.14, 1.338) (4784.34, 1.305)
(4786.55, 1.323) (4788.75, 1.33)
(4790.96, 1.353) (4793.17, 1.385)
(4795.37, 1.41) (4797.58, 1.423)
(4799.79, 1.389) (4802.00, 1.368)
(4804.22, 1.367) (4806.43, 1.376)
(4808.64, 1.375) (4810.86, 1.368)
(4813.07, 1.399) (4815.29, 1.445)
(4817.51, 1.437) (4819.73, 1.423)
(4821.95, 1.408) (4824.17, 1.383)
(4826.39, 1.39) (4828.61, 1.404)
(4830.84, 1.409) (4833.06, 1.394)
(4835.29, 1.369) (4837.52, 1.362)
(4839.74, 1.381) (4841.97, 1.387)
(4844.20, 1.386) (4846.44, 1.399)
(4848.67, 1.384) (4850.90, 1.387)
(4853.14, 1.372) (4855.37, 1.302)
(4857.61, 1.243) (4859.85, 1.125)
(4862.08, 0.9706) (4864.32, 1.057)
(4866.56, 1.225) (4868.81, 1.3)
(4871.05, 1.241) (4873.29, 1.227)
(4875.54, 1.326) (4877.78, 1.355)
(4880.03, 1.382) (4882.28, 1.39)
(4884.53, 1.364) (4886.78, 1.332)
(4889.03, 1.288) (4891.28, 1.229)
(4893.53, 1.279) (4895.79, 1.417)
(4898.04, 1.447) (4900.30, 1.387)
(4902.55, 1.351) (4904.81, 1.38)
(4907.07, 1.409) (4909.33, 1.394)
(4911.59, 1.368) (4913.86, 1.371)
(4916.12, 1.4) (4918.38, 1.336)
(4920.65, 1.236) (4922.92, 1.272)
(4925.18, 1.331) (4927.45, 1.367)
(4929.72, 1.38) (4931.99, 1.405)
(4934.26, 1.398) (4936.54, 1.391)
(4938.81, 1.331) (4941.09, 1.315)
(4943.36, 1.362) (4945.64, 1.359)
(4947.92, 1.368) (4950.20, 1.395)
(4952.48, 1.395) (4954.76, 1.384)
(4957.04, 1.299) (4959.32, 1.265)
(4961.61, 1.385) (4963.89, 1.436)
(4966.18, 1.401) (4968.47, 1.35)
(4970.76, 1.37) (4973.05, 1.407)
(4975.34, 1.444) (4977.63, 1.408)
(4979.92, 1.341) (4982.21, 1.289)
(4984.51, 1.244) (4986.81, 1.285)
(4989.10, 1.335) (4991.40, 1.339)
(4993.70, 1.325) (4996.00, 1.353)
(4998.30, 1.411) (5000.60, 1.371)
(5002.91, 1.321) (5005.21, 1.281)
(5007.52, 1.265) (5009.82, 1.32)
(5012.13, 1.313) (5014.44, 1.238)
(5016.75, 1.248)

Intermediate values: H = 0.009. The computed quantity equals 2.51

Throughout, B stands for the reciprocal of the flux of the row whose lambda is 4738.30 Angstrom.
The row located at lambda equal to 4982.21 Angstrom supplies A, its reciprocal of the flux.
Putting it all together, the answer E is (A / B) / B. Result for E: 1.41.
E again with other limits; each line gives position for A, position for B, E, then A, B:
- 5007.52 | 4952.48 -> 1.54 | 0.791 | 0.72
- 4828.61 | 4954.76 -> 1.36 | 0.712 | 0.72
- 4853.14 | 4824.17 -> 1.39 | 0.729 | 0.72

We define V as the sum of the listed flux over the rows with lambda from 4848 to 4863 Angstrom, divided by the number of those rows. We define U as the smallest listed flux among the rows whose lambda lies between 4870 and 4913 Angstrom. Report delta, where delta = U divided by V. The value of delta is 0.98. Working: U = 1.227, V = 1.25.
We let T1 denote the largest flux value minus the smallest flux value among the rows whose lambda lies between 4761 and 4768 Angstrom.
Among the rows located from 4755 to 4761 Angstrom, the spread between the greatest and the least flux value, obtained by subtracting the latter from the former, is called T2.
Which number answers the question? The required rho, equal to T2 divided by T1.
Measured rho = 1.1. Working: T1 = 0.03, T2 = 0.030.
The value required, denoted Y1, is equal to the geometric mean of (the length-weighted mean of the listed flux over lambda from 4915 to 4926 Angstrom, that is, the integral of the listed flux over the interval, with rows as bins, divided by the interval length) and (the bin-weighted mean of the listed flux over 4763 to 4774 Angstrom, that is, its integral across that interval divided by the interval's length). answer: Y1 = 1.33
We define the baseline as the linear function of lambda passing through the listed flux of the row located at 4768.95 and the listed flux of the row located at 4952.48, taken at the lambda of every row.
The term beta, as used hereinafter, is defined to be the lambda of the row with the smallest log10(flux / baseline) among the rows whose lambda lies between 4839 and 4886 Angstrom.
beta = 4862.08 Angstrom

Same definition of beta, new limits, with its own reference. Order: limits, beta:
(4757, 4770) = 4764.56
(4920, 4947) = 4920.65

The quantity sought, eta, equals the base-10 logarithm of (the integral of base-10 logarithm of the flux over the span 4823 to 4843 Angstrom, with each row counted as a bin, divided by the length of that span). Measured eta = -0.85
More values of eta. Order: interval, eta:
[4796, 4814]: -0.85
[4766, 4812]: -0.86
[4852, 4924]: -0.94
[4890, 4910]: -0.87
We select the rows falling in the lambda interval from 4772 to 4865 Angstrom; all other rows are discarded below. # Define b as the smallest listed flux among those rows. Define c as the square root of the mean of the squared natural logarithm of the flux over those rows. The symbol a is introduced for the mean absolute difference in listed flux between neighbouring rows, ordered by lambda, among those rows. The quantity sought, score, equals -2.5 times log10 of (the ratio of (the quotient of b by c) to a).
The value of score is -5.1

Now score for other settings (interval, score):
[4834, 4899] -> -4.6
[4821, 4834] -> -6.2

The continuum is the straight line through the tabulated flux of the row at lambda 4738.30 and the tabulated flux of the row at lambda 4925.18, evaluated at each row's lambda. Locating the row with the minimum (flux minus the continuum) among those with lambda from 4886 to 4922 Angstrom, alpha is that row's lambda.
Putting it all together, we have 4891.28 Angstrom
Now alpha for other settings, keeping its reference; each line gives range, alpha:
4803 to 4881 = 4862.08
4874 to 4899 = 4891.28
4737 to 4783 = 4764.56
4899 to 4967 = 4920.65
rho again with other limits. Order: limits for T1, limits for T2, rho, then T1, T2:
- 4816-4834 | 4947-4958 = 1.8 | 0.05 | 0.096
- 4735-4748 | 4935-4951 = 1.1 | 0.07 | 0.080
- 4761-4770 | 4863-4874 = 7.4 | 0.03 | 0.243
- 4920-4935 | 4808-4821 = 0.5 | 0.17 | 0.077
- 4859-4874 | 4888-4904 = 0.7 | 0.33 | 0.218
